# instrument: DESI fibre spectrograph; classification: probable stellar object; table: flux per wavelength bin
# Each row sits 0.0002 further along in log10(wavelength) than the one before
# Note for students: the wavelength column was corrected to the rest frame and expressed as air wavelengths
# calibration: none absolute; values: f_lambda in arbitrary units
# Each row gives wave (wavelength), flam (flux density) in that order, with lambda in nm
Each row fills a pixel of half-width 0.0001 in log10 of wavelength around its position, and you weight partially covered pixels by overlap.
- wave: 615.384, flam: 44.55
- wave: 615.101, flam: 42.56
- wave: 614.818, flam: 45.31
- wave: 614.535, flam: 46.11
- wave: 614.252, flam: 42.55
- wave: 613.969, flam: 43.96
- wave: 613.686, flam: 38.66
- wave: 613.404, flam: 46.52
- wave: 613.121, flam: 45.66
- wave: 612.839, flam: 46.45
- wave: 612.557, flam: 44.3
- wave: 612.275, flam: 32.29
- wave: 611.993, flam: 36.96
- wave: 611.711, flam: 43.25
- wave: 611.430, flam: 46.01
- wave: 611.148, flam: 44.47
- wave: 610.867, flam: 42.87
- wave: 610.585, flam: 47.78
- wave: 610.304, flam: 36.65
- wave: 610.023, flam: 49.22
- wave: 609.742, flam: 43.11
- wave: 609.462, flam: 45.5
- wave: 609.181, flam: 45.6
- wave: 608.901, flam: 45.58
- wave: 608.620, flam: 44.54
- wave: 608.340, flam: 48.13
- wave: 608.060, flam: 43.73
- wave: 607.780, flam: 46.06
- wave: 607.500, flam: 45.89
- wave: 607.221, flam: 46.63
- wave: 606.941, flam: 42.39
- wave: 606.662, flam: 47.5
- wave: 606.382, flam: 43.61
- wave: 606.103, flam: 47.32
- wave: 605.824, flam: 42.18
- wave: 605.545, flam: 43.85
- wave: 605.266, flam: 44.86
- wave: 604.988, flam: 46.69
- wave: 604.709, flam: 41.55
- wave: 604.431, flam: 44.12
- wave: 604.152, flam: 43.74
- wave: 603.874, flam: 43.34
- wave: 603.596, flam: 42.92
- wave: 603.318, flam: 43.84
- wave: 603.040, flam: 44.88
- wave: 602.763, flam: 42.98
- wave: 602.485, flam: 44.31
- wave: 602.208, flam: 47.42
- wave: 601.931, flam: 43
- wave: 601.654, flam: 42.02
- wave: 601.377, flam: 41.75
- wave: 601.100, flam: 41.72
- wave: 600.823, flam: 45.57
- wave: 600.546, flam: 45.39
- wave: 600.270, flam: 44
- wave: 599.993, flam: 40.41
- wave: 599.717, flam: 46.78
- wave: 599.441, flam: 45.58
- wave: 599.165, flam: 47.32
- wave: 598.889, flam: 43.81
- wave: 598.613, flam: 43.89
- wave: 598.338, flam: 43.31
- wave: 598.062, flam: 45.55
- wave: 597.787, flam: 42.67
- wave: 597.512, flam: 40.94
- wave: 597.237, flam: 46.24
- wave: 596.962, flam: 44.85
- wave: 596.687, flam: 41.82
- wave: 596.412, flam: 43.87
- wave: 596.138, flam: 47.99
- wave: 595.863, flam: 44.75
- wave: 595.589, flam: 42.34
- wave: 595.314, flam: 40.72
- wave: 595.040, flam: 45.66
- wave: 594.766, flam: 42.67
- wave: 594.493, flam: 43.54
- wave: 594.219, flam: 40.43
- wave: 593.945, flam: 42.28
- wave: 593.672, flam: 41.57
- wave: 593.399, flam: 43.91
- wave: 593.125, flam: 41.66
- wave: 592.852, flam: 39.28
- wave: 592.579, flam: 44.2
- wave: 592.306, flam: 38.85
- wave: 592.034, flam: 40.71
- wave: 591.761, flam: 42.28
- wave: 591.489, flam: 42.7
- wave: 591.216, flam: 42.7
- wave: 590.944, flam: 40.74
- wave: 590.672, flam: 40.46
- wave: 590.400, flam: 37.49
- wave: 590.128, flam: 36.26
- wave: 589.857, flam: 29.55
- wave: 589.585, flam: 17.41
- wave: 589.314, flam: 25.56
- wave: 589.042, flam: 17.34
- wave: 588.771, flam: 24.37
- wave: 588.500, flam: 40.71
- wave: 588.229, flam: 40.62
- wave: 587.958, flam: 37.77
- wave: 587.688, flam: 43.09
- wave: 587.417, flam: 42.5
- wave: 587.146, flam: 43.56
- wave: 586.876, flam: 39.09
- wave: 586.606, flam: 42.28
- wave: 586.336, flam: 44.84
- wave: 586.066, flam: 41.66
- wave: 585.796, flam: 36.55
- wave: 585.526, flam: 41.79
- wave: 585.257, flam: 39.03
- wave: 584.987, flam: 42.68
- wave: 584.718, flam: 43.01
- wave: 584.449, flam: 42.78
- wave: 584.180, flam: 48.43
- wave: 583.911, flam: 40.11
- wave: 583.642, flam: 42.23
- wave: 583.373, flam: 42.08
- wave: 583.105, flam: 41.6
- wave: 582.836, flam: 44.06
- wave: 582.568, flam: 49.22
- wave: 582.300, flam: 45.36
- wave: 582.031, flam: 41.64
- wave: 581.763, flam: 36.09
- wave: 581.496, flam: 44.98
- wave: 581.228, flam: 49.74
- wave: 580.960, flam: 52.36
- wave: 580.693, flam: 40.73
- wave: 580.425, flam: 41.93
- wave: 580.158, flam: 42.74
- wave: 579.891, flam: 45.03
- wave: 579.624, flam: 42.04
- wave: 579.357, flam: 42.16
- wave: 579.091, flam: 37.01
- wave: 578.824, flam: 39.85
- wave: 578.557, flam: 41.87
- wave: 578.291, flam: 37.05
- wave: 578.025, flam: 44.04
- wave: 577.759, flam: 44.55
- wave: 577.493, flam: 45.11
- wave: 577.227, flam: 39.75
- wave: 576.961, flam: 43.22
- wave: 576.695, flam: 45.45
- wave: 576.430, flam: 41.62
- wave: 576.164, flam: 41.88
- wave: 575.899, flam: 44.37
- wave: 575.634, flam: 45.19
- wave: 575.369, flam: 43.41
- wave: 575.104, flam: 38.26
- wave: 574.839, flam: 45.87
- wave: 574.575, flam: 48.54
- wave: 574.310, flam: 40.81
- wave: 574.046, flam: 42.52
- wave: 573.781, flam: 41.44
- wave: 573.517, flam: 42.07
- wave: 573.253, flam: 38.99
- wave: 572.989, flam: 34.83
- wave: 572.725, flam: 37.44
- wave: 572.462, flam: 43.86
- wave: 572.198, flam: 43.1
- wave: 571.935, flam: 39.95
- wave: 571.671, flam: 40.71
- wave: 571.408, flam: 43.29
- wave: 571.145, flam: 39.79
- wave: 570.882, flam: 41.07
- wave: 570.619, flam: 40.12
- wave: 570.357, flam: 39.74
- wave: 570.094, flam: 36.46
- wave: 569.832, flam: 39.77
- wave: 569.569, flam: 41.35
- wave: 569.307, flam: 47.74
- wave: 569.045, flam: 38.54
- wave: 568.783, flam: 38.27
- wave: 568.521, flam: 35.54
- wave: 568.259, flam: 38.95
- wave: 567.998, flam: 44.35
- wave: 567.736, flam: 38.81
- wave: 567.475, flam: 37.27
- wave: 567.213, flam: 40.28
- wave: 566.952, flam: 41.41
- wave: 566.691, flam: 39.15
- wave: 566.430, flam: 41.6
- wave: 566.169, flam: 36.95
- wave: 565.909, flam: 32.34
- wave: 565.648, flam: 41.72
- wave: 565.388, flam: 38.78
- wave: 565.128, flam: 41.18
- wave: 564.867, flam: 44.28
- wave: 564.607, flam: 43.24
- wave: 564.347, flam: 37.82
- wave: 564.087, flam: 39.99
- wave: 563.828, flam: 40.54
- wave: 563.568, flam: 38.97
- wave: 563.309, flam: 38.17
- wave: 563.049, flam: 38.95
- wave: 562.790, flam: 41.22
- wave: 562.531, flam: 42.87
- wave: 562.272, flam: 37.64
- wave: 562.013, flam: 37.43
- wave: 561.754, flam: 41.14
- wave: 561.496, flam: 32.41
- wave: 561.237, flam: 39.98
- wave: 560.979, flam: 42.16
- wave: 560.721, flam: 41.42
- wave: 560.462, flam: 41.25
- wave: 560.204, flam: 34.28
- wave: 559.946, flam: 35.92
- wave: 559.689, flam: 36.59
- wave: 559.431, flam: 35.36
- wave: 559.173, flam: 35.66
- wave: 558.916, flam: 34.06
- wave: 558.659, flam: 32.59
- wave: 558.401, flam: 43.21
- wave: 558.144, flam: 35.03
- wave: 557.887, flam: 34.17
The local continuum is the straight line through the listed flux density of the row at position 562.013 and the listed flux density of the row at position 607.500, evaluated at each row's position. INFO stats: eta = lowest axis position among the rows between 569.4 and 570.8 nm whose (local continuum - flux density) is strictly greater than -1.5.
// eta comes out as 569.832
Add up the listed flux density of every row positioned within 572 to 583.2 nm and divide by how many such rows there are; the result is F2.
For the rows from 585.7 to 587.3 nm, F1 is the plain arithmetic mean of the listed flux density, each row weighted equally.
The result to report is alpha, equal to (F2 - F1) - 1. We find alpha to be 0.3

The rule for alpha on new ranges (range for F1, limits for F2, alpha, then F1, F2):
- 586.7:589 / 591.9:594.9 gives 1.8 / 39.0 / 42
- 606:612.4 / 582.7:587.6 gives -3.0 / 44.1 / 42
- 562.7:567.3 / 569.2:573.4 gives -0.3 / 39.8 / 41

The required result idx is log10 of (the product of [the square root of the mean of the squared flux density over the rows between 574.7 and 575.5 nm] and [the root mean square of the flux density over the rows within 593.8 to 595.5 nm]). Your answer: 3.259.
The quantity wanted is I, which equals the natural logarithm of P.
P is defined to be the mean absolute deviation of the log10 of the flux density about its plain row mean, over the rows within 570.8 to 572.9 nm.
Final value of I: -4.03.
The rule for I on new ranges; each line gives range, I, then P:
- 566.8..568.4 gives -3.93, 0.020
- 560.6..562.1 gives -3.43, 0.032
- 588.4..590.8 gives -2.11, 0.121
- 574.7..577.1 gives -4.00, 0.018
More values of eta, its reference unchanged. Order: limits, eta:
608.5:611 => 608.620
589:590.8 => 589.042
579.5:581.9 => 579.624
